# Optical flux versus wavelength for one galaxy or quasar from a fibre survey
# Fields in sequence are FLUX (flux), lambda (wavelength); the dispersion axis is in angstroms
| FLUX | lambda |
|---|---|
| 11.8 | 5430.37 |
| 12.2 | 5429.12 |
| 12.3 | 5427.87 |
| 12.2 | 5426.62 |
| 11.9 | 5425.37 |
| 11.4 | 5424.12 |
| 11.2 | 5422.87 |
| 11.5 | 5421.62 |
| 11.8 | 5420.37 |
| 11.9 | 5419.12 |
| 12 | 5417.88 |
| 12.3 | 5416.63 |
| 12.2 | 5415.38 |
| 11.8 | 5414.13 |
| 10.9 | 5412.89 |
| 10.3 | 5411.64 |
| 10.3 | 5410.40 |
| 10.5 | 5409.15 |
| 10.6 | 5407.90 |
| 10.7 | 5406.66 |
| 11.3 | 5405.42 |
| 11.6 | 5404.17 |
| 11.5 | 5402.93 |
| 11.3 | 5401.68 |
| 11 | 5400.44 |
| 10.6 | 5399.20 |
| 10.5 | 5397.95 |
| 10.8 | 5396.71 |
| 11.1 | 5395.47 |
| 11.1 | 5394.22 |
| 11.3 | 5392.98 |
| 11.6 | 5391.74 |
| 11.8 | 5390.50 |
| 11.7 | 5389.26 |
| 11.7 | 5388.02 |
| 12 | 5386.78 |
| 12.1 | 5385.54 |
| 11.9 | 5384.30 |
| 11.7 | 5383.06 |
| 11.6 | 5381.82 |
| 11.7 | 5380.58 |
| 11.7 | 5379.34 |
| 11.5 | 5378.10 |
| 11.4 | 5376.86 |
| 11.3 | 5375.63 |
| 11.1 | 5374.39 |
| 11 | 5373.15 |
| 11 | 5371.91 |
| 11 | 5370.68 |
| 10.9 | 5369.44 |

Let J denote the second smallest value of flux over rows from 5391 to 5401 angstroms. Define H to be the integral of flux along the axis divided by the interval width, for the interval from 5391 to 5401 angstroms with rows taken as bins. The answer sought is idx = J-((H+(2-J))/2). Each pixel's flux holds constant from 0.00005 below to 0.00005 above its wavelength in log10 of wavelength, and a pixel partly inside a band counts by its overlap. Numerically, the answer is 9.4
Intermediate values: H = 11.0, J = 10.6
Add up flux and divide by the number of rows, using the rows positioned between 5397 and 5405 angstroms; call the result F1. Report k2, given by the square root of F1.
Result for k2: 3.33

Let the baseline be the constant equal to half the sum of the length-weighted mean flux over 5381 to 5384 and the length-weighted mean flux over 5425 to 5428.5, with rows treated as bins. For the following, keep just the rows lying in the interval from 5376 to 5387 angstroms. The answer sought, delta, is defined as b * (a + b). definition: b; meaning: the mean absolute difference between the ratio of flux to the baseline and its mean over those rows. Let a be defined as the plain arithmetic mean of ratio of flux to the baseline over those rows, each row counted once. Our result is 0.015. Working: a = 0.985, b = 0.0149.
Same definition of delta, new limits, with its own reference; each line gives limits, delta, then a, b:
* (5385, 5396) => 0.024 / 0.974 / 0.0243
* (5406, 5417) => 0.057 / 0.929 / 0.0578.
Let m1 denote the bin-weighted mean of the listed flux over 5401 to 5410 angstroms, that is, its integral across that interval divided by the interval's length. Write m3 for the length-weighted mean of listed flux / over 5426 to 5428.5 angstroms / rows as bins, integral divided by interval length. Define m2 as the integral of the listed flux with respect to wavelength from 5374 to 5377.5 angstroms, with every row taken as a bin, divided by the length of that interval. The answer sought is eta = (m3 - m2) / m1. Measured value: 0.09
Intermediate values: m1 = 11.0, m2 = 11.3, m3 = 12.2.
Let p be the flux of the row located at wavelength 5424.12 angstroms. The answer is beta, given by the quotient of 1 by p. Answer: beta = 0.0877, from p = 11.4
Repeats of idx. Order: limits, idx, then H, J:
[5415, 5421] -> 10.8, 12.0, 11.9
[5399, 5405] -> 9.9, 11.2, 11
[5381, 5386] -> 10.6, 11.8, 11.7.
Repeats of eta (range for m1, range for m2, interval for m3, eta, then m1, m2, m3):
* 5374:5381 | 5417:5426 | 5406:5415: -0.08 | 11.5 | 11.7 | 10.8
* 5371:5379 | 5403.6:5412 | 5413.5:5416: 0.11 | 11.2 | 10.8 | 12.0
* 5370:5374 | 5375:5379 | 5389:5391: 0.03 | 11.0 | 11.4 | 11.8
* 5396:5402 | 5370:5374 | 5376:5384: 0.06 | 10.8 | 11.0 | 11.6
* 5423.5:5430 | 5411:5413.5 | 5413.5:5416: 0.12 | 12.0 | 10.6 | 12.0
